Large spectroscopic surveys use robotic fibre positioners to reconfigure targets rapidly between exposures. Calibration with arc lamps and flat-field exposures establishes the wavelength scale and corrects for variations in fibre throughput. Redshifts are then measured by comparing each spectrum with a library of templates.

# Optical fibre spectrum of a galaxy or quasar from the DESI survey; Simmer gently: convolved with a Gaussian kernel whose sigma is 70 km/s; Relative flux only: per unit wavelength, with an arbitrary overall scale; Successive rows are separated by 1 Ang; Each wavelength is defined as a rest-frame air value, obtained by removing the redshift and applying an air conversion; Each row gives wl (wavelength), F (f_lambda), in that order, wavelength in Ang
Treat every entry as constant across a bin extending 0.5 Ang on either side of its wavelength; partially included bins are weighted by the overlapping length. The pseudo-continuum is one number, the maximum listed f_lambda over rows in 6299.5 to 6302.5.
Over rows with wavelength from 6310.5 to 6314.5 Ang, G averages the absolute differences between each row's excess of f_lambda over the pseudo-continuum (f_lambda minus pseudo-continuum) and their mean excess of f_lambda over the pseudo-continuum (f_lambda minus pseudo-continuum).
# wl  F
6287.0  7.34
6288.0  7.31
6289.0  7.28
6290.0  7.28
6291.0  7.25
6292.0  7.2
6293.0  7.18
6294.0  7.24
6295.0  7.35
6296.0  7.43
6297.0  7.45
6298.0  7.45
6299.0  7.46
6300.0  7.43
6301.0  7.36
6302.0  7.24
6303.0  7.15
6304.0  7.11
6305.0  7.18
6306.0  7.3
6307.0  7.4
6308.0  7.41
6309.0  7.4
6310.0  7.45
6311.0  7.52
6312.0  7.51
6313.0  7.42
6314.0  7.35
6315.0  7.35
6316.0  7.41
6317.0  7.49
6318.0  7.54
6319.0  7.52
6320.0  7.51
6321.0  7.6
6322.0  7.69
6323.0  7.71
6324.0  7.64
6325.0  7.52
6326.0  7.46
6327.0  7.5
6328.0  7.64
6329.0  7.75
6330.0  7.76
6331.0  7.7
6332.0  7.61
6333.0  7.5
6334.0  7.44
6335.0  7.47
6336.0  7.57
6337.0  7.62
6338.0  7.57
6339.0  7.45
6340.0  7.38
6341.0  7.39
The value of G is 0.065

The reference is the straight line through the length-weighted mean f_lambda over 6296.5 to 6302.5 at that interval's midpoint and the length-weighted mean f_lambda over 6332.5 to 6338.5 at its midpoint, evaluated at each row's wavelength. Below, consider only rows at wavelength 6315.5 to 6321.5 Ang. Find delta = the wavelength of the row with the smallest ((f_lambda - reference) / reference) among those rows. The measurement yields 6316.0 Ang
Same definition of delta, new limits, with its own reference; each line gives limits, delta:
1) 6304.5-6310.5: 6305.0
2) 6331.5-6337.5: 6334.0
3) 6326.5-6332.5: 6327.0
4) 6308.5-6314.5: 6314.0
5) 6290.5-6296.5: 6293.0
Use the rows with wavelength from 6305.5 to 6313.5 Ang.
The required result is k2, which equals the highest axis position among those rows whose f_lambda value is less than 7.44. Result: 6313.0 Ang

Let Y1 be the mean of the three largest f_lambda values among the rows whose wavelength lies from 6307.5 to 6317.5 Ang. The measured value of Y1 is 7.51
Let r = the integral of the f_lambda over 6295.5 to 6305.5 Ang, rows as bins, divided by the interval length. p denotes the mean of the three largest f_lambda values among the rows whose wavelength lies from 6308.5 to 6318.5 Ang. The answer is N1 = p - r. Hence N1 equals 0.2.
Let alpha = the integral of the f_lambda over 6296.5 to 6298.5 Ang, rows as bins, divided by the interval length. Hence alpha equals 7.45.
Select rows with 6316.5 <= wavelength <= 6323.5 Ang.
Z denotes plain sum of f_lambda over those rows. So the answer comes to 53.1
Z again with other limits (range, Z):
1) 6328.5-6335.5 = 53.2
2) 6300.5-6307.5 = 50.7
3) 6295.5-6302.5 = 51.8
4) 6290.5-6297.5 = 51.1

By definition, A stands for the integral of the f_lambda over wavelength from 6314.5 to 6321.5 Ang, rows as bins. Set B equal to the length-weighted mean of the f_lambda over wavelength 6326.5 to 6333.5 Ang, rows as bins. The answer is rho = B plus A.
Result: 60.1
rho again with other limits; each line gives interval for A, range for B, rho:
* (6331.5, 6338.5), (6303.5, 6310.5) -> 60.1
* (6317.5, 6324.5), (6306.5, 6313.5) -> 60.7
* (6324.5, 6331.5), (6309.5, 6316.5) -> 60.8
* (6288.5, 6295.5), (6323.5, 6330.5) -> 58.4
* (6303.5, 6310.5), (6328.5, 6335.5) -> 58.9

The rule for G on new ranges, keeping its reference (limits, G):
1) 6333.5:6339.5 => 0.067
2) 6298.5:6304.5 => 0.125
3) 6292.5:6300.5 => 0.088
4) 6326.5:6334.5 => 0.100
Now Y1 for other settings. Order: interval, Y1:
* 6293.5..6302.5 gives 7.45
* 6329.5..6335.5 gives 7.69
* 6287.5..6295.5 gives 7.31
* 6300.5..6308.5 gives 7.39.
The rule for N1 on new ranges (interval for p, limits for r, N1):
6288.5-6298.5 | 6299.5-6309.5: 0.1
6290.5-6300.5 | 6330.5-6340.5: -0.1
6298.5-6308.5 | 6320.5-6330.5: -0.2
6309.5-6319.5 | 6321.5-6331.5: -0.1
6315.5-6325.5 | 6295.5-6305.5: 0.4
